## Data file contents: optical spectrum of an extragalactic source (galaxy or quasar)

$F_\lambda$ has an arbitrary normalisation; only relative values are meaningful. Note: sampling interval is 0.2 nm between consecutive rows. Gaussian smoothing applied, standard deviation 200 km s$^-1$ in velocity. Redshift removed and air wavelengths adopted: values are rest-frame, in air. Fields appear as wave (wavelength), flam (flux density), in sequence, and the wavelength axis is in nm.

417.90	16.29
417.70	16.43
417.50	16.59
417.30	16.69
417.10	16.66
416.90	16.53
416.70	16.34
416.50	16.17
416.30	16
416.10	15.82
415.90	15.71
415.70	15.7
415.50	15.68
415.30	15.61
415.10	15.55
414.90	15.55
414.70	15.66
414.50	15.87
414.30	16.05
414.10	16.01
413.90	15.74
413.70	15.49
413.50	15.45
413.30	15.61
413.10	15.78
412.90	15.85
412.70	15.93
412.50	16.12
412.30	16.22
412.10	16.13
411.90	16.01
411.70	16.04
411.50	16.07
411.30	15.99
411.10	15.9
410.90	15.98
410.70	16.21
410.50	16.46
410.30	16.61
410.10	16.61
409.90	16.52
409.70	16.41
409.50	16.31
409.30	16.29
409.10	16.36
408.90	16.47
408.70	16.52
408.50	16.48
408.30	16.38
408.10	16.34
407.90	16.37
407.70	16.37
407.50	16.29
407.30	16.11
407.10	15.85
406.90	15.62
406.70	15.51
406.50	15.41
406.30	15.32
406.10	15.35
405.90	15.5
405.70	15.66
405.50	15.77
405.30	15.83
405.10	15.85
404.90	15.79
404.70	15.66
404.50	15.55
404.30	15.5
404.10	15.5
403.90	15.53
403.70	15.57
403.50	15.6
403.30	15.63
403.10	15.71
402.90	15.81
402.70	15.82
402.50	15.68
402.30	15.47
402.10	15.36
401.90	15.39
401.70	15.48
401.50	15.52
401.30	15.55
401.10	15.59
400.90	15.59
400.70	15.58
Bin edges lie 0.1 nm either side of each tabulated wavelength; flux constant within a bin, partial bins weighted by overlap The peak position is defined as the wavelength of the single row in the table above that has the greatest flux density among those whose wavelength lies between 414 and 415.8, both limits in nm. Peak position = 414.30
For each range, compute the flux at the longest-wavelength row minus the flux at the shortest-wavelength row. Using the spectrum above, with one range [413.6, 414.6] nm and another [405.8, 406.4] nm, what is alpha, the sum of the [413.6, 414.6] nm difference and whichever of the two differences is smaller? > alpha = 0.2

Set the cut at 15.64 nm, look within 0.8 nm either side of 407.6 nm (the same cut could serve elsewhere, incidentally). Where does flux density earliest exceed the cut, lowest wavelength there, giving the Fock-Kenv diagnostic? 407.10 nm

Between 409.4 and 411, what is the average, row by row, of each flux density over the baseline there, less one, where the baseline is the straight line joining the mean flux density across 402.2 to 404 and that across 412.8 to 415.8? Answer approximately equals 0.045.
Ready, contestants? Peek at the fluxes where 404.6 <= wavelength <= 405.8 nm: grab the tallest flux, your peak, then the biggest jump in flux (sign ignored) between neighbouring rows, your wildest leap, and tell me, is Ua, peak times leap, 2.1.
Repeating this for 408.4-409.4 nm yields 1.8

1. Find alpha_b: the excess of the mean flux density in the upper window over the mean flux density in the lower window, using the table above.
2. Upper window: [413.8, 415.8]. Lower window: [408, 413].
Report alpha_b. -0.51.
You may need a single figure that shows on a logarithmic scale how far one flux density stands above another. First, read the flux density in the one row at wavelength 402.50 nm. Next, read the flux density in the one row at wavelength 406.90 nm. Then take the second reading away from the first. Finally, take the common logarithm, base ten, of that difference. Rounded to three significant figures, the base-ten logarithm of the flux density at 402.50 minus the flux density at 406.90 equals -1.22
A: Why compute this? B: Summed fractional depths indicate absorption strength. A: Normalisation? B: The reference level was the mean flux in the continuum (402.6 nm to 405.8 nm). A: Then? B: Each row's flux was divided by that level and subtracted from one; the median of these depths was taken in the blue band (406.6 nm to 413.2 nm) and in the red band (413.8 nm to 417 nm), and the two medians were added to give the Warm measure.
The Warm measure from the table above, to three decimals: -0.042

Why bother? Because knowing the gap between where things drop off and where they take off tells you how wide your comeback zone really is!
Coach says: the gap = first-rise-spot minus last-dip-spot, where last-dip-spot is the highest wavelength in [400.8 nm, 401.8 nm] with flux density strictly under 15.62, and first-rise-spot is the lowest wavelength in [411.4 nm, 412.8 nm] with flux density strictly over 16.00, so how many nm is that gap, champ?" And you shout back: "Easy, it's 9.80 nm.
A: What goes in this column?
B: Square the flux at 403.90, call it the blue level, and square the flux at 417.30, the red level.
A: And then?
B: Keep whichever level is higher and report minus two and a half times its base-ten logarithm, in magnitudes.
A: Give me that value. -6.11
